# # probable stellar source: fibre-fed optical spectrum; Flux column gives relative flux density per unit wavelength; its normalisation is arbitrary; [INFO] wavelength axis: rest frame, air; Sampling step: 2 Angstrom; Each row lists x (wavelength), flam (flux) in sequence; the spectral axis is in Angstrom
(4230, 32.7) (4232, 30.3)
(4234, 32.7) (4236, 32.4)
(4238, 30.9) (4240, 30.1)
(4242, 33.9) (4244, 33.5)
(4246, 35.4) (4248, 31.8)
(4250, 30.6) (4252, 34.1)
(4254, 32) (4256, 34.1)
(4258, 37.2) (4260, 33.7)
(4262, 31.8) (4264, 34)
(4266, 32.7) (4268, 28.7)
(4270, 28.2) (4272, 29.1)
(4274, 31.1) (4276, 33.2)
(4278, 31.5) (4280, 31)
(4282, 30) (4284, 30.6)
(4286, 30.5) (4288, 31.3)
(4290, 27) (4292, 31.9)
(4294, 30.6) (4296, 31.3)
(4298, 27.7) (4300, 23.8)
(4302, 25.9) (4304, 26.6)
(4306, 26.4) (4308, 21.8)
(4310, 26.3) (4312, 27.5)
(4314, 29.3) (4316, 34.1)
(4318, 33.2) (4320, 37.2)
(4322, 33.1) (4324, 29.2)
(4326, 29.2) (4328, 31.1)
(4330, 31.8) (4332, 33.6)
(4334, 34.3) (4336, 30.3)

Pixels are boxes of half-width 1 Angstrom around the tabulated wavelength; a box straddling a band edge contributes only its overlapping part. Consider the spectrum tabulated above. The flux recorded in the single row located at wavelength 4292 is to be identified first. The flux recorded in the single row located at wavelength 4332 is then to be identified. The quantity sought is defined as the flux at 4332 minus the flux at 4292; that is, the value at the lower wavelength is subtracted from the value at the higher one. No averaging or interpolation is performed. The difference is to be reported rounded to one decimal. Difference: 1.7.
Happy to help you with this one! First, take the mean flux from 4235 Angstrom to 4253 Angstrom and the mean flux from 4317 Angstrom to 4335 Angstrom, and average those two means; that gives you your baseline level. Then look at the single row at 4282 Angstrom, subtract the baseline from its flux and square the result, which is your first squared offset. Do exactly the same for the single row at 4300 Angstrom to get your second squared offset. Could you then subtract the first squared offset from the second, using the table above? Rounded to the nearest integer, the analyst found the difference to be 70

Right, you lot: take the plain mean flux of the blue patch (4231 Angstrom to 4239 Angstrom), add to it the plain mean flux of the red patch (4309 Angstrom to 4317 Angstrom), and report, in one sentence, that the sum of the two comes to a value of 60.9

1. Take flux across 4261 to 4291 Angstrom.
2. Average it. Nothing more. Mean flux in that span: 31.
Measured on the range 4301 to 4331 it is 30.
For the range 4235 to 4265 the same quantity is 33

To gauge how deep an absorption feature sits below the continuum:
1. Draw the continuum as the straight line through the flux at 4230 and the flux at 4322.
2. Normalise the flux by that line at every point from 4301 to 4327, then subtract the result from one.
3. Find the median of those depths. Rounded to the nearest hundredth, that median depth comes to 0.12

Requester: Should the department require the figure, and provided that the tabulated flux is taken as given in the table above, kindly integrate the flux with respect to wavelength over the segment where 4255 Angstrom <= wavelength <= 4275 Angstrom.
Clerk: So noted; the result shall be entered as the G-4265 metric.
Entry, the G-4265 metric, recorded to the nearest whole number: 641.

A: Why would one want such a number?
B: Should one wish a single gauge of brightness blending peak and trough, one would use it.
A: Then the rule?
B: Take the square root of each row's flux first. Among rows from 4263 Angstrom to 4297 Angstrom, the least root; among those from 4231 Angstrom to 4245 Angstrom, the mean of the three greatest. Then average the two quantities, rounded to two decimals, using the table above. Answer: 5.49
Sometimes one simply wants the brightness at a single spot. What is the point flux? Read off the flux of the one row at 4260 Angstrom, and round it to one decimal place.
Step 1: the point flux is 33.7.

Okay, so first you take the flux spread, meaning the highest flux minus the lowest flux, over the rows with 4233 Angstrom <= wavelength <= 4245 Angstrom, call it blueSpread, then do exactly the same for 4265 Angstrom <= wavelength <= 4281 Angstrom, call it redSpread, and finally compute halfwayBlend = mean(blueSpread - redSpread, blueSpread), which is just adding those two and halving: 1.3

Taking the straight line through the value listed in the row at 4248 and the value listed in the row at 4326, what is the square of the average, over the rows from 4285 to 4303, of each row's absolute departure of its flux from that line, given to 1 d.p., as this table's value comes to 5.0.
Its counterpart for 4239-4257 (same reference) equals 3.0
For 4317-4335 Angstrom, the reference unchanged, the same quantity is 11.1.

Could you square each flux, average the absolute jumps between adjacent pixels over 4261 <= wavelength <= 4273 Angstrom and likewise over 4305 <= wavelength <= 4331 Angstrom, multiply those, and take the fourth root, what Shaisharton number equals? 11.6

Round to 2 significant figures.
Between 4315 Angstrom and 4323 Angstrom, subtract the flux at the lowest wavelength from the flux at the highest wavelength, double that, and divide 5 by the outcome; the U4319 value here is -2.5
